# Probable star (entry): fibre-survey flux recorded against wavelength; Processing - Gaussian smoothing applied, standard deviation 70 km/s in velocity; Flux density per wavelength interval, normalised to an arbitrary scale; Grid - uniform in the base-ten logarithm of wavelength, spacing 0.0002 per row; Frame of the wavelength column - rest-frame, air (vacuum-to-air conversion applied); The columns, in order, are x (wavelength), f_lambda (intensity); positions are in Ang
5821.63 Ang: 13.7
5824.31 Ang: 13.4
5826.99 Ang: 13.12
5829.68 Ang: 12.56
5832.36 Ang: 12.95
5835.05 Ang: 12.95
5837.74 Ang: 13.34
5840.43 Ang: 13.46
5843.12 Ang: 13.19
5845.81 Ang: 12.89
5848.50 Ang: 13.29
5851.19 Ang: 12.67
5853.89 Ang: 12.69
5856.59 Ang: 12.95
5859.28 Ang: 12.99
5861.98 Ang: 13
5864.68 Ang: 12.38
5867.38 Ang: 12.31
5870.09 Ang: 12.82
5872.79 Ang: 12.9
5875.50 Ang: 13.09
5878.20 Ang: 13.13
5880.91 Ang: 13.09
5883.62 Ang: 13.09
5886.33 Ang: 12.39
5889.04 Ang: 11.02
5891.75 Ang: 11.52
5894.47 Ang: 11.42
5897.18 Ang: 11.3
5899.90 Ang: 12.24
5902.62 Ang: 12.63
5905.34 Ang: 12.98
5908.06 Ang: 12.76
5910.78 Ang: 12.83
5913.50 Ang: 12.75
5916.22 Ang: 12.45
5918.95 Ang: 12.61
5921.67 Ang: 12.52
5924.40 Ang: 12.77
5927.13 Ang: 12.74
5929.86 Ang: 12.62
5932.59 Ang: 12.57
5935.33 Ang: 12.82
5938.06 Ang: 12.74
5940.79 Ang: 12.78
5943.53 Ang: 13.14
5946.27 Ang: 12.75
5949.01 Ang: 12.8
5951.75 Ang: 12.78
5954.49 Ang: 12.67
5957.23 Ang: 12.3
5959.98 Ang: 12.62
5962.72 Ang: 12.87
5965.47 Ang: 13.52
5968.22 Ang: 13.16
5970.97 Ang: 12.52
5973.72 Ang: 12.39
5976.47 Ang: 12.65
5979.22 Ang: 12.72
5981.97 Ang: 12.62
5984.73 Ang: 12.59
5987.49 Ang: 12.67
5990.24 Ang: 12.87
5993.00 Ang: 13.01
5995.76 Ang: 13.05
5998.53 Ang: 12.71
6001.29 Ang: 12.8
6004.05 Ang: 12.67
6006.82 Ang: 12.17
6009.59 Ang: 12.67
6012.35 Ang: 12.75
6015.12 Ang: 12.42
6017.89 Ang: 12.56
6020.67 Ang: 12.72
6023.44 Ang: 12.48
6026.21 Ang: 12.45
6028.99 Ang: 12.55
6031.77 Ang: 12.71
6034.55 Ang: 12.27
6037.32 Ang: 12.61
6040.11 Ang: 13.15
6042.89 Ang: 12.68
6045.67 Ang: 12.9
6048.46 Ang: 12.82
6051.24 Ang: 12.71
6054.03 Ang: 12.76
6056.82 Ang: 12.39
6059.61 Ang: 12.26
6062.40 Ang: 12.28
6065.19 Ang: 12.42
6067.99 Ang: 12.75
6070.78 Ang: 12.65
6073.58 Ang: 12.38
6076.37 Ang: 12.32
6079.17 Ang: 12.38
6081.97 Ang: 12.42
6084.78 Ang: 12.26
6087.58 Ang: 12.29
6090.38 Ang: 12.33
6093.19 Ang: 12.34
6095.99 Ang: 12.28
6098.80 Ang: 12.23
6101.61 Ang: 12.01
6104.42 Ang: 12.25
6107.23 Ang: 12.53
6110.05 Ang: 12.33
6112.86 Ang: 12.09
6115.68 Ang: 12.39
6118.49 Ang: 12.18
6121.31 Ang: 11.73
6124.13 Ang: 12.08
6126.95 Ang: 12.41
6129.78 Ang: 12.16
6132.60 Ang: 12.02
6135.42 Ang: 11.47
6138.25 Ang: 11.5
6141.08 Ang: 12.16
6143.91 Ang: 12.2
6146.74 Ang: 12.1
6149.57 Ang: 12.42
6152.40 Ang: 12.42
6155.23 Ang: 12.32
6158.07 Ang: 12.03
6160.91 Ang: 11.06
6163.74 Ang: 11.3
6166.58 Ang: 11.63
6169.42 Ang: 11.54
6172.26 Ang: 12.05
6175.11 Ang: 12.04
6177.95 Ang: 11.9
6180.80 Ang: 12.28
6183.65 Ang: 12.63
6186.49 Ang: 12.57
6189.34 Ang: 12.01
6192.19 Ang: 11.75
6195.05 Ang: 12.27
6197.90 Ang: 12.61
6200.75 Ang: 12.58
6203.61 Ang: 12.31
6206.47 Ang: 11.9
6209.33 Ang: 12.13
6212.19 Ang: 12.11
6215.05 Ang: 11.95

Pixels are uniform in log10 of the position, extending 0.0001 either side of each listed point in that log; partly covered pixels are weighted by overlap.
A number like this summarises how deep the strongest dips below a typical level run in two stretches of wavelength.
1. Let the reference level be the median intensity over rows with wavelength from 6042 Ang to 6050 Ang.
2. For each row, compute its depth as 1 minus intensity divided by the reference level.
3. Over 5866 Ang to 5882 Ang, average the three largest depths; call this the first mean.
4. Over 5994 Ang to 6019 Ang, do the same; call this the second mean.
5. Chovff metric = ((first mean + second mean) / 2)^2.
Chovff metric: 0.0005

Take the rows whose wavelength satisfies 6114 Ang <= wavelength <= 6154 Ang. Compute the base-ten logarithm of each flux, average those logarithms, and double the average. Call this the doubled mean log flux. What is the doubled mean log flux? 2.16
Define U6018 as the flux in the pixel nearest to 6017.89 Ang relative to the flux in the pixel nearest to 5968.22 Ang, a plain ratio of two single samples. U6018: 0.954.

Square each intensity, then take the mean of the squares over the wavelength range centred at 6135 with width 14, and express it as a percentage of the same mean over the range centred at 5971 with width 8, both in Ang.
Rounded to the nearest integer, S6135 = 87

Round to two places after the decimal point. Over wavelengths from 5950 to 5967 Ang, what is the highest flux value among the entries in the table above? 13.52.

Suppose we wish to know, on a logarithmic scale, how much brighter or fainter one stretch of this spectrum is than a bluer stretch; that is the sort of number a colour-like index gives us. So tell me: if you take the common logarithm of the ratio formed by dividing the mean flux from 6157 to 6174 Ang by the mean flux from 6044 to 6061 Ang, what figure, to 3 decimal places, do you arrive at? -0.037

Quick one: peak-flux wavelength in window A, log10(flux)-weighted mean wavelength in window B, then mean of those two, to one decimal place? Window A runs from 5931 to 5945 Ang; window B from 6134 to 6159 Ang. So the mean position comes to 6045.2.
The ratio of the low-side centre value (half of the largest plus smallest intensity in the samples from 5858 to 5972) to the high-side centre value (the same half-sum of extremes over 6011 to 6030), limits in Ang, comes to 0.97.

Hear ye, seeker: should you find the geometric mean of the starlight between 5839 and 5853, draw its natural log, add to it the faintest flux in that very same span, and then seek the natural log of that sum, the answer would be 2.72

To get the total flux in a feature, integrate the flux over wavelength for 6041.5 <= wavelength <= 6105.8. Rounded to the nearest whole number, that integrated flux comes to 800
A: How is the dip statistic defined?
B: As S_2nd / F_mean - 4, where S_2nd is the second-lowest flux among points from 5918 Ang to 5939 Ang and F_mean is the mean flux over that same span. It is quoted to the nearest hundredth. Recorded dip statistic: -3.01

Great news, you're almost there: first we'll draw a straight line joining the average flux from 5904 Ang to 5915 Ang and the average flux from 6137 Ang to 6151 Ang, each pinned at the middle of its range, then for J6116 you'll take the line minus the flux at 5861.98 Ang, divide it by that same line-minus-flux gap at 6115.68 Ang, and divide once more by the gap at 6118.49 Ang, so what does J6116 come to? -4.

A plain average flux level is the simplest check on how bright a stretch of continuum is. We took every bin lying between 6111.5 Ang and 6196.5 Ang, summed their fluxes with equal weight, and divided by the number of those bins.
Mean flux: 12.0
